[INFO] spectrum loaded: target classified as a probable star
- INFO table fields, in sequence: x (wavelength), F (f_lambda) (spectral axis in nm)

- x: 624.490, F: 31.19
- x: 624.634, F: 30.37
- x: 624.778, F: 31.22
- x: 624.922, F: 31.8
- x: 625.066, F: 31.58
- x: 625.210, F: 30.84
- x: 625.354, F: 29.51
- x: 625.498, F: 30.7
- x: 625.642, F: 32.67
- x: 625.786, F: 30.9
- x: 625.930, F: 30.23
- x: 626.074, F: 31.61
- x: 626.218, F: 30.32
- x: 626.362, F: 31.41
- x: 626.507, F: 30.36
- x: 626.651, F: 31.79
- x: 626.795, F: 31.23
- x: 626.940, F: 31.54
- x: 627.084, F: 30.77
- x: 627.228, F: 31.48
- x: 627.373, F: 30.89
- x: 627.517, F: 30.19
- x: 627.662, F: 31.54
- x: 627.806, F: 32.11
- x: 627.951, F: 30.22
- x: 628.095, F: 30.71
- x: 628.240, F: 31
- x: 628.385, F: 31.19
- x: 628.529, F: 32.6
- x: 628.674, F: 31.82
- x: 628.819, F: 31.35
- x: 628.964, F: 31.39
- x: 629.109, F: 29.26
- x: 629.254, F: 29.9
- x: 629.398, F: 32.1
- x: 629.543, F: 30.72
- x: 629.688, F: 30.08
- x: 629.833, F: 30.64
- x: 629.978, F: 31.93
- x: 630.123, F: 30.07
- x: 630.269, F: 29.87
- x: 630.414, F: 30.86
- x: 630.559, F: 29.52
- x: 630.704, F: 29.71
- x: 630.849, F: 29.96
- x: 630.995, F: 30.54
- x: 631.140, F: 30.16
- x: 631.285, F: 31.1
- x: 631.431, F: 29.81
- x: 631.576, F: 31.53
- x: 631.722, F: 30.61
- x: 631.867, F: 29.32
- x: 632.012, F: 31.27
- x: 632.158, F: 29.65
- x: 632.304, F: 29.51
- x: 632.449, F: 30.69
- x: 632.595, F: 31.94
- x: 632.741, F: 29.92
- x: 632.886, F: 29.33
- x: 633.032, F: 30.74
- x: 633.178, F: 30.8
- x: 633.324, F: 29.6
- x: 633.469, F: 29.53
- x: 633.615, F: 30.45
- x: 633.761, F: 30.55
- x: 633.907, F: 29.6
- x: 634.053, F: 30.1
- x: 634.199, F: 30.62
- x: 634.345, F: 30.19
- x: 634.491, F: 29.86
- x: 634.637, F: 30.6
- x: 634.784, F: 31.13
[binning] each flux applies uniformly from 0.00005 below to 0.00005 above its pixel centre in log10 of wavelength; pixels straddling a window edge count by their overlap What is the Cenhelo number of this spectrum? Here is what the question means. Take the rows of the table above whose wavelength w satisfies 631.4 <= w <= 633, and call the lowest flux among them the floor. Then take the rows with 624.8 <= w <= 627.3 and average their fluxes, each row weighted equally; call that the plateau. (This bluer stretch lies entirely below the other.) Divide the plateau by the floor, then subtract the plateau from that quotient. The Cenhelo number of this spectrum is -30.0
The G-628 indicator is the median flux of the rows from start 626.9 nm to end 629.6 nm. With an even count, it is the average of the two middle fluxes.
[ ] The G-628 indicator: 31.2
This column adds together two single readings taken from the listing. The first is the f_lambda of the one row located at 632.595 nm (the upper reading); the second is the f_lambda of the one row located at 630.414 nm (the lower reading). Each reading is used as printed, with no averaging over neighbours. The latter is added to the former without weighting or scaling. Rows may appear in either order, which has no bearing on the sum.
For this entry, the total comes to 62.8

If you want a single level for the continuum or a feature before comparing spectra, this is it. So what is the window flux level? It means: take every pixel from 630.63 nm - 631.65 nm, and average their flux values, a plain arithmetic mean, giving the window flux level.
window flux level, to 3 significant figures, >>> 30.4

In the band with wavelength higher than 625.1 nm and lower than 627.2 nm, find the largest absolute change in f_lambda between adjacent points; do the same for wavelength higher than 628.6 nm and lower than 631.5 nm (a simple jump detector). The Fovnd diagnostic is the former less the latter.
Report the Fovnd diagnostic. -0.2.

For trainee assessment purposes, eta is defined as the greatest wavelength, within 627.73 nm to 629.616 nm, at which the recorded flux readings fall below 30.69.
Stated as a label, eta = 629.254 nm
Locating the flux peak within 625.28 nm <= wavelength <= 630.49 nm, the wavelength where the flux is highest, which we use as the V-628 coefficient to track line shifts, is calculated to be 625.642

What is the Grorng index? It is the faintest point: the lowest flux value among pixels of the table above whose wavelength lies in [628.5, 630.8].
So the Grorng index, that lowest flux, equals 29.26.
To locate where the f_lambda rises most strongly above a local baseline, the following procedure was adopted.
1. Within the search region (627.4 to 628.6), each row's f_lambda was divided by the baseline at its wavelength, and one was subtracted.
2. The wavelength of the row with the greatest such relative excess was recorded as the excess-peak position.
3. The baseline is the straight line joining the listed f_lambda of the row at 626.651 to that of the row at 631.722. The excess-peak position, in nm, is 628.529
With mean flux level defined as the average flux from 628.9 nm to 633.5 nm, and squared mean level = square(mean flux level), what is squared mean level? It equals 923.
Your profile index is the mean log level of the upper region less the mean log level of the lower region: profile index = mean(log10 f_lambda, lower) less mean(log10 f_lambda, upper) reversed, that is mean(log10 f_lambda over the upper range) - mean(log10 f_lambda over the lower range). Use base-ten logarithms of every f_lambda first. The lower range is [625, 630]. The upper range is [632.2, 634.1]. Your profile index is -0.012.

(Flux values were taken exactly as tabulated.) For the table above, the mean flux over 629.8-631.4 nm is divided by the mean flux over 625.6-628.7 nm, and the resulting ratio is 0.97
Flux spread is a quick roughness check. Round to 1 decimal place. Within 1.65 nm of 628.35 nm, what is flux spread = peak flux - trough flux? 3.3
